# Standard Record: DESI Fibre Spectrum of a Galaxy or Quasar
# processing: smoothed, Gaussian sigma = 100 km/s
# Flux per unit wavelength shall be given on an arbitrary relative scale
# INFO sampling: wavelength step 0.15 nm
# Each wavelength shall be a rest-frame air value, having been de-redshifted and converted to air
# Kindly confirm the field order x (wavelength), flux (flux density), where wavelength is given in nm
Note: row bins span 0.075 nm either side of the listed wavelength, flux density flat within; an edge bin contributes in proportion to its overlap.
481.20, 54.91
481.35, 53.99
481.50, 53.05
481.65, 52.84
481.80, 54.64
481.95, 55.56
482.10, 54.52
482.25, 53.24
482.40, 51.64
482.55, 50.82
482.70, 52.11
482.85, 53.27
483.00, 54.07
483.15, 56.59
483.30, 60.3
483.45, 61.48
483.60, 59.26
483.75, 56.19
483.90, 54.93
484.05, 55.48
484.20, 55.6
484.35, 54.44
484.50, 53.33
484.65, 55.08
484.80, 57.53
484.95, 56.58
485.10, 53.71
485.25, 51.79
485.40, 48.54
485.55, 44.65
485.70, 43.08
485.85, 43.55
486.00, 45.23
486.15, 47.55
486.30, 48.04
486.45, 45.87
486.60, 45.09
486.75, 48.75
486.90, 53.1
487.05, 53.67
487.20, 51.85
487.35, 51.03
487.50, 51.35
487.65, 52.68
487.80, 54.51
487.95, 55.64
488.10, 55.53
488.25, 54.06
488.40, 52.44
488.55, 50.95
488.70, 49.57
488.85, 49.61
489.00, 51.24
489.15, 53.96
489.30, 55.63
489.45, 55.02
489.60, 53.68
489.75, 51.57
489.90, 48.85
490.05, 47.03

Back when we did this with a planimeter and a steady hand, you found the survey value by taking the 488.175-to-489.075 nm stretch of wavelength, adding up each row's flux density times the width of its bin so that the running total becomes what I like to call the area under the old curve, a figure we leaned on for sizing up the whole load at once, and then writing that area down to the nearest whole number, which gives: 46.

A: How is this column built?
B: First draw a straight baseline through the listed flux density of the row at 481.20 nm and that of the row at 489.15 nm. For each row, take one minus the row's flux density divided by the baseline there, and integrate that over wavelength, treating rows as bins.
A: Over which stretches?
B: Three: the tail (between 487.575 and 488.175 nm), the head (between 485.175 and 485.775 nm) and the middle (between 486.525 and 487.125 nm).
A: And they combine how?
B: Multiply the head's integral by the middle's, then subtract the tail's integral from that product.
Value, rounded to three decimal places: 0.009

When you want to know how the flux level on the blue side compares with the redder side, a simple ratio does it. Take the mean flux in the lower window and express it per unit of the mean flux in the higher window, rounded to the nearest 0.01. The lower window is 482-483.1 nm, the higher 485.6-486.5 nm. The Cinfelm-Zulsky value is 1.16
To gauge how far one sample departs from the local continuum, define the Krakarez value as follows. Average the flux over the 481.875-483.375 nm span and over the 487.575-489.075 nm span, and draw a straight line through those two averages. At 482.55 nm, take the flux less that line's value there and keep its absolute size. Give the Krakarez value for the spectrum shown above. 3.4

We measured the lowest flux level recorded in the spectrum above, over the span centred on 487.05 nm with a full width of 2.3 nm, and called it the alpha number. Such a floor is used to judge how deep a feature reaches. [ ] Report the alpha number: 45.09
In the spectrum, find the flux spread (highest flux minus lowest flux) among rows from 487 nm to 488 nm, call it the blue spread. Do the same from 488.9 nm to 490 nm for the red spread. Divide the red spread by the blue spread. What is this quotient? 1.5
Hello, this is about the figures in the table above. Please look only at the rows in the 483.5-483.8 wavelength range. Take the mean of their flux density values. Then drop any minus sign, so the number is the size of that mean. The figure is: 58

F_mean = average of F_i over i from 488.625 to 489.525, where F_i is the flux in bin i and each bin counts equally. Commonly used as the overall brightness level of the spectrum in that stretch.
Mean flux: 52.5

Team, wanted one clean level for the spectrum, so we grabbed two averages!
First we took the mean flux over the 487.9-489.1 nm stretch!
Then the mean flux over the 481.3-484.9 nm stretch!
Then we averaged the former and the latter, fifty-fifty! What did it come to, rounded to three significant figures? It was 53.7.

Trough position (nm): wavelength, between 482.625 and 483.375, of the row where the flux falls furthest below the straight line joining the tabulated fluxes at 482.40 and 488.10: 482.70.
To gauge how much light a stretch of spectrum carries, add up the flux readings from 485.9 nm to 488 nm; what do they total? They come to 704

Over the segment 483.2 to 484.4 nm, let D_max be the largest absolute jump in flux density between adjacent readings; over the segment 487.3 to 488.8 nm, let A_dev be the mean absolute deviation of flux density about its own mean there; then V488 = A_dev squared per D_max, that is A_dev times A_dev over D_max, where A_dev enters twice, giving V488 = 0.97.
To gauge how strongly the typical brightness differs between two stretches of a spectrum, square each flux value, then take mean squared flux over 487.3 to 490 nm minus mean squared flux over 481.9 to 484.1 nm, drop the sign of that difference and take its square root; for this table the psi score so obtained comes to 17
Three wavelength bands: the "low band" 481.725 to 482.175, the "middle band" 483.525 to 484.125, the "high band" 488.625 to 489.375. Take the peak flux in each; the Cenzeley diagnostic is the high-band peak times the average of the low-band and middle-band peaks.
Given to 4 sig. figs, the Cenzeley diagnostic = 3194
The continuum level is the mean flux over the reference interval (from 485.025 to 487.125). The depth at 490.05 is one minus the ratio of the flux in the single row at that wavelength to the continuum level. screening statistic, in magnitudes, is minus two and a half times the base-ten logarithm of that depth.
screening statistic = 4.2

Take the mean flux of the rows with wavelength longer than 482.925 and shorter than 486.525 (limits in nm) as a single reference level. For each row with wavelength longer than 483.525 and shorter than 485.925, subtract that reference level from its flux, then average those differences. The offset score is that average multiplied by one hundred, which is 11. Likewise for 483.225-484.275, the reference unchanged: 499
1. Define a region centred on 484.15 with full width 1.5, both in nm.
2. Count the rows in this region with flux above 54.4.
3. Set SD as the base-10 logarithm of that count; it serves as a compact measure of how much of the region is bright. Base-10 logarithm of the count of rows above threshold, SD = 1.0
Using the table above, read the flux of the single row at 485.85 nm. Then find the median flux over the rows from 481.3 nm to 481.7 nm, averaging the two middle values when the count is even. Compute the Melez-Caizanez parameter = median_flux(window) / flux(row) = 1.22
